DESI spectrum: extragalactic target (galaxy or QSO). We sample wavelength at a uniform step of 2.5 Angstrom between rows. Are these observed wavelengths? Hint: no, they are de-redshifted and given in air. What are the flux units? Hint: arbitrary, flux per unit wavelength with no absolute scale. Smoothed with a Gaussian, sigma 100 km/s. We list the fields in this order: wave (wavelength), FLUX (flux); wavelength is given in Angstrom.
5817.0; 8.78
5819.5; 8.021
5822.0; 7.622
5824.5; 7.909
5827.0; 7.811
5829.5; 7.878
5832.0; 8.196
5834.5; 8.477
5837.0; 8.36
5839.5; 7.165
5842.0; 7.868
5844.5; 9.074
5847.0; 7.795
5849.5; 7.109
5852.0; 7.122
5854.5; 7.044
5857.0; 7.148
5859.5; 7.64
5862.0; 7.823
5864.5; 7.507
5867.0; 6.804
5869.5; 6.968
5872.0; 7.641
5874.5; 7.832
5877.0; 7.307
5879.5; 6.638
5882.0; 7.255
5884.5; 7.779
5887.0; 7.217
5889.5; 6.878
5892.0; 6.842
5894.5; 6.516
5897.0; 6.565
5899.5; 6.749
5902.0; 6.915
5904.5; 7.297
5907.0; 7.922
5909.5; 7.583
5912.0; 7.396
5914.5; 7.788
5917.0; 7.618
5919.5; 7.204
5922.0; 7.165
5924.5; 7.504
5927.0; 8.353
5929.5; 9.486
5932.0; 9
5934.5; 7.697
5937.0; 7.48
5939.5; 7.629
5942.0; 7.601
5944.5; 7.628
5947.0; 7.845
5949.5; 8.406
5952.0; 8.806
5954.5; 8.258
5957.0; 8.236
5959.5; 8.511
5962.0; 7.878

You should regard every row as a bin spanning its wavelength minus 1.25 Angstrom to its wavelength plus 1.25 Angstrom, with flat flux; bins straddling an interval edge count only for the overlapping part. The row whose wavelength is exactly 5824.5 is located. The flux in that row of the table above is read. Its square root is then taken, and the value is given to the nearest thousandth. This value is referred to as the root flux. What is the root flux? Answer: 2.812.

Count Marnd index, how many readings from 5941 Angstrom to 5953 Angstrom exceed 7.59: 5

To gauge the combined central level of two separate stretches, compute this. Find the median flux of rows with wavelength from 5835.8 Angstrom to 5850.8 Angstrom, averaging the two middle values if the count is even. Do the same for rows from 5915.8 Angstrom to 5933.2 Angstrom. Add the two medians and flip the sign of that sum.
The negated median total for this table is -15.4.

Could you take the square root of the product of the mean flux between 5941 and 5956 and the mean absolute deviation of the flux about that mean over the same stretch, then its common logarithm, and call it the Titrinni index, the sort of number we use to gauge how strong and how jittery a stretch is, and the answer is 0.25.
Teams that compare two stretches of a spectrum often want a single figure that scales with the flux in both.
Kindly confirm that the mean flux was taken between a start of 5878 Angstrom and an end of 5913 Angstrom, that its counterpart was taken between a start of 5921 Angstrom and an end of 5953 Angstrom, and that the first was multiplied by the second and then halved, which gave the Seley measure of 28.61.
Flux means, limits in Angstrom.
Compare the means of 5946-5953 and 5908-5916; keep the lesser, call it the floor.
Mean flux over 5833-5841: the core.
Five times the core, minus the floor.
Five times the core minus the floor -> 32.4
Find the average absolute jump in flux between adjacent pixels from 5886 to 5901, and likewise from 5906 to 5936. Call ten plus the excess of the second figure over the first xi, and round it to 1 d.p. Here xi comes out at 10.3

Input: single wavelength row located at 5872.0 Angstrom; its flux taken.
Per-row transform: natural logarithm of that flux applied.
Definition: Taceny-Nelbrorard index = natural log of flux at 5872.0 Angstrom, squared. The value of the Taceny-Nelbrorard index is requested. 4.1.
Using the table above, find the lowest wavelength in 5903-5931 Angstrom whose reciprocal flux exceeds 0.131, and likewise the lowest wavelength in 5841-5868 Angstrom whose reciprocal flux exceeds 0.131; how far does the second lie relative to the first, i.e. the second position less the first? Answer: -55.0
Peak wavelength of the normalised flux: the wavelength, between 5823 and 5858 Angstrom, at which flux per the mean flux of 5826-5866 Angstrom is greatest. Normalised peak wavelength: 5844.5 Angstrom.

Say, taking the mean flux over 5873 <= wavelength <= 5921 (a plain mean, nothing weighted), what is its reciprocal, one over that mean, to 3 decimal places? 0.138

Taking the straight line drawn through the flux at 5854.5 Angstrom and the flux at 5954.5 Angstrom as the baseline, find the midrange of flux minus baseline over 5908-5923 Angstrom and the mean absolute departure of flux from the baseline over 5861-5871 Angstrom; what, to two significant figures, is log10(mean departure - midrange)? -0.12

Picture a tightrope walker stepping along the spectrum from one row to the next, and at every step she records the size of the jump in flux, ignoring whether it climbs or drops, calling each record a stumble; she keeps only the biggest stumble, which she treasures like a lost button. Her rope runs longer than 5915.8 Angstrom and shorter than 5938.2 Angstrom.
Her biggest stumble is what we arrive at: 1.30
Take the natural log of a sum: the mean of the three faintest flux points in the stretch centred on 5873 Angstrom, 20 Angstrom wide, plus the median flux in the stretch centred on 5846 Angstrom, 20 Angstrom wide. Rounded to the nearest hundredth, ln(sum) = 2.66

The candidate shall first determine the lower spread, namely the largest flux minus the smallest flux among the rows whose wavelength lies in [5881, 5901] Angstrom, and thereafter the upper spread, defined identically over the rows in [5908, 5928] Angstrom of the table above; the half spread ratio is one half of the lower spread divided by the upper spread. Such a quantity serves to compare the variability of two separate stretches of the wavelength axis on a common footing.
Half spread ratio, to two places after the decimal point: 0.53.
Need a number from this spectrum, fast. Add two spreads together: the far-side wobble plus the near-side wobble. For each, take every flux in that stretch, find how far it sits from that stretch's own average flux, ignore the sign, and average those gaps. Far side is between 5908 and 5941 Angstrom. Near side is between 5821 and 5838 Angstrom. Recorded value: 0.78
